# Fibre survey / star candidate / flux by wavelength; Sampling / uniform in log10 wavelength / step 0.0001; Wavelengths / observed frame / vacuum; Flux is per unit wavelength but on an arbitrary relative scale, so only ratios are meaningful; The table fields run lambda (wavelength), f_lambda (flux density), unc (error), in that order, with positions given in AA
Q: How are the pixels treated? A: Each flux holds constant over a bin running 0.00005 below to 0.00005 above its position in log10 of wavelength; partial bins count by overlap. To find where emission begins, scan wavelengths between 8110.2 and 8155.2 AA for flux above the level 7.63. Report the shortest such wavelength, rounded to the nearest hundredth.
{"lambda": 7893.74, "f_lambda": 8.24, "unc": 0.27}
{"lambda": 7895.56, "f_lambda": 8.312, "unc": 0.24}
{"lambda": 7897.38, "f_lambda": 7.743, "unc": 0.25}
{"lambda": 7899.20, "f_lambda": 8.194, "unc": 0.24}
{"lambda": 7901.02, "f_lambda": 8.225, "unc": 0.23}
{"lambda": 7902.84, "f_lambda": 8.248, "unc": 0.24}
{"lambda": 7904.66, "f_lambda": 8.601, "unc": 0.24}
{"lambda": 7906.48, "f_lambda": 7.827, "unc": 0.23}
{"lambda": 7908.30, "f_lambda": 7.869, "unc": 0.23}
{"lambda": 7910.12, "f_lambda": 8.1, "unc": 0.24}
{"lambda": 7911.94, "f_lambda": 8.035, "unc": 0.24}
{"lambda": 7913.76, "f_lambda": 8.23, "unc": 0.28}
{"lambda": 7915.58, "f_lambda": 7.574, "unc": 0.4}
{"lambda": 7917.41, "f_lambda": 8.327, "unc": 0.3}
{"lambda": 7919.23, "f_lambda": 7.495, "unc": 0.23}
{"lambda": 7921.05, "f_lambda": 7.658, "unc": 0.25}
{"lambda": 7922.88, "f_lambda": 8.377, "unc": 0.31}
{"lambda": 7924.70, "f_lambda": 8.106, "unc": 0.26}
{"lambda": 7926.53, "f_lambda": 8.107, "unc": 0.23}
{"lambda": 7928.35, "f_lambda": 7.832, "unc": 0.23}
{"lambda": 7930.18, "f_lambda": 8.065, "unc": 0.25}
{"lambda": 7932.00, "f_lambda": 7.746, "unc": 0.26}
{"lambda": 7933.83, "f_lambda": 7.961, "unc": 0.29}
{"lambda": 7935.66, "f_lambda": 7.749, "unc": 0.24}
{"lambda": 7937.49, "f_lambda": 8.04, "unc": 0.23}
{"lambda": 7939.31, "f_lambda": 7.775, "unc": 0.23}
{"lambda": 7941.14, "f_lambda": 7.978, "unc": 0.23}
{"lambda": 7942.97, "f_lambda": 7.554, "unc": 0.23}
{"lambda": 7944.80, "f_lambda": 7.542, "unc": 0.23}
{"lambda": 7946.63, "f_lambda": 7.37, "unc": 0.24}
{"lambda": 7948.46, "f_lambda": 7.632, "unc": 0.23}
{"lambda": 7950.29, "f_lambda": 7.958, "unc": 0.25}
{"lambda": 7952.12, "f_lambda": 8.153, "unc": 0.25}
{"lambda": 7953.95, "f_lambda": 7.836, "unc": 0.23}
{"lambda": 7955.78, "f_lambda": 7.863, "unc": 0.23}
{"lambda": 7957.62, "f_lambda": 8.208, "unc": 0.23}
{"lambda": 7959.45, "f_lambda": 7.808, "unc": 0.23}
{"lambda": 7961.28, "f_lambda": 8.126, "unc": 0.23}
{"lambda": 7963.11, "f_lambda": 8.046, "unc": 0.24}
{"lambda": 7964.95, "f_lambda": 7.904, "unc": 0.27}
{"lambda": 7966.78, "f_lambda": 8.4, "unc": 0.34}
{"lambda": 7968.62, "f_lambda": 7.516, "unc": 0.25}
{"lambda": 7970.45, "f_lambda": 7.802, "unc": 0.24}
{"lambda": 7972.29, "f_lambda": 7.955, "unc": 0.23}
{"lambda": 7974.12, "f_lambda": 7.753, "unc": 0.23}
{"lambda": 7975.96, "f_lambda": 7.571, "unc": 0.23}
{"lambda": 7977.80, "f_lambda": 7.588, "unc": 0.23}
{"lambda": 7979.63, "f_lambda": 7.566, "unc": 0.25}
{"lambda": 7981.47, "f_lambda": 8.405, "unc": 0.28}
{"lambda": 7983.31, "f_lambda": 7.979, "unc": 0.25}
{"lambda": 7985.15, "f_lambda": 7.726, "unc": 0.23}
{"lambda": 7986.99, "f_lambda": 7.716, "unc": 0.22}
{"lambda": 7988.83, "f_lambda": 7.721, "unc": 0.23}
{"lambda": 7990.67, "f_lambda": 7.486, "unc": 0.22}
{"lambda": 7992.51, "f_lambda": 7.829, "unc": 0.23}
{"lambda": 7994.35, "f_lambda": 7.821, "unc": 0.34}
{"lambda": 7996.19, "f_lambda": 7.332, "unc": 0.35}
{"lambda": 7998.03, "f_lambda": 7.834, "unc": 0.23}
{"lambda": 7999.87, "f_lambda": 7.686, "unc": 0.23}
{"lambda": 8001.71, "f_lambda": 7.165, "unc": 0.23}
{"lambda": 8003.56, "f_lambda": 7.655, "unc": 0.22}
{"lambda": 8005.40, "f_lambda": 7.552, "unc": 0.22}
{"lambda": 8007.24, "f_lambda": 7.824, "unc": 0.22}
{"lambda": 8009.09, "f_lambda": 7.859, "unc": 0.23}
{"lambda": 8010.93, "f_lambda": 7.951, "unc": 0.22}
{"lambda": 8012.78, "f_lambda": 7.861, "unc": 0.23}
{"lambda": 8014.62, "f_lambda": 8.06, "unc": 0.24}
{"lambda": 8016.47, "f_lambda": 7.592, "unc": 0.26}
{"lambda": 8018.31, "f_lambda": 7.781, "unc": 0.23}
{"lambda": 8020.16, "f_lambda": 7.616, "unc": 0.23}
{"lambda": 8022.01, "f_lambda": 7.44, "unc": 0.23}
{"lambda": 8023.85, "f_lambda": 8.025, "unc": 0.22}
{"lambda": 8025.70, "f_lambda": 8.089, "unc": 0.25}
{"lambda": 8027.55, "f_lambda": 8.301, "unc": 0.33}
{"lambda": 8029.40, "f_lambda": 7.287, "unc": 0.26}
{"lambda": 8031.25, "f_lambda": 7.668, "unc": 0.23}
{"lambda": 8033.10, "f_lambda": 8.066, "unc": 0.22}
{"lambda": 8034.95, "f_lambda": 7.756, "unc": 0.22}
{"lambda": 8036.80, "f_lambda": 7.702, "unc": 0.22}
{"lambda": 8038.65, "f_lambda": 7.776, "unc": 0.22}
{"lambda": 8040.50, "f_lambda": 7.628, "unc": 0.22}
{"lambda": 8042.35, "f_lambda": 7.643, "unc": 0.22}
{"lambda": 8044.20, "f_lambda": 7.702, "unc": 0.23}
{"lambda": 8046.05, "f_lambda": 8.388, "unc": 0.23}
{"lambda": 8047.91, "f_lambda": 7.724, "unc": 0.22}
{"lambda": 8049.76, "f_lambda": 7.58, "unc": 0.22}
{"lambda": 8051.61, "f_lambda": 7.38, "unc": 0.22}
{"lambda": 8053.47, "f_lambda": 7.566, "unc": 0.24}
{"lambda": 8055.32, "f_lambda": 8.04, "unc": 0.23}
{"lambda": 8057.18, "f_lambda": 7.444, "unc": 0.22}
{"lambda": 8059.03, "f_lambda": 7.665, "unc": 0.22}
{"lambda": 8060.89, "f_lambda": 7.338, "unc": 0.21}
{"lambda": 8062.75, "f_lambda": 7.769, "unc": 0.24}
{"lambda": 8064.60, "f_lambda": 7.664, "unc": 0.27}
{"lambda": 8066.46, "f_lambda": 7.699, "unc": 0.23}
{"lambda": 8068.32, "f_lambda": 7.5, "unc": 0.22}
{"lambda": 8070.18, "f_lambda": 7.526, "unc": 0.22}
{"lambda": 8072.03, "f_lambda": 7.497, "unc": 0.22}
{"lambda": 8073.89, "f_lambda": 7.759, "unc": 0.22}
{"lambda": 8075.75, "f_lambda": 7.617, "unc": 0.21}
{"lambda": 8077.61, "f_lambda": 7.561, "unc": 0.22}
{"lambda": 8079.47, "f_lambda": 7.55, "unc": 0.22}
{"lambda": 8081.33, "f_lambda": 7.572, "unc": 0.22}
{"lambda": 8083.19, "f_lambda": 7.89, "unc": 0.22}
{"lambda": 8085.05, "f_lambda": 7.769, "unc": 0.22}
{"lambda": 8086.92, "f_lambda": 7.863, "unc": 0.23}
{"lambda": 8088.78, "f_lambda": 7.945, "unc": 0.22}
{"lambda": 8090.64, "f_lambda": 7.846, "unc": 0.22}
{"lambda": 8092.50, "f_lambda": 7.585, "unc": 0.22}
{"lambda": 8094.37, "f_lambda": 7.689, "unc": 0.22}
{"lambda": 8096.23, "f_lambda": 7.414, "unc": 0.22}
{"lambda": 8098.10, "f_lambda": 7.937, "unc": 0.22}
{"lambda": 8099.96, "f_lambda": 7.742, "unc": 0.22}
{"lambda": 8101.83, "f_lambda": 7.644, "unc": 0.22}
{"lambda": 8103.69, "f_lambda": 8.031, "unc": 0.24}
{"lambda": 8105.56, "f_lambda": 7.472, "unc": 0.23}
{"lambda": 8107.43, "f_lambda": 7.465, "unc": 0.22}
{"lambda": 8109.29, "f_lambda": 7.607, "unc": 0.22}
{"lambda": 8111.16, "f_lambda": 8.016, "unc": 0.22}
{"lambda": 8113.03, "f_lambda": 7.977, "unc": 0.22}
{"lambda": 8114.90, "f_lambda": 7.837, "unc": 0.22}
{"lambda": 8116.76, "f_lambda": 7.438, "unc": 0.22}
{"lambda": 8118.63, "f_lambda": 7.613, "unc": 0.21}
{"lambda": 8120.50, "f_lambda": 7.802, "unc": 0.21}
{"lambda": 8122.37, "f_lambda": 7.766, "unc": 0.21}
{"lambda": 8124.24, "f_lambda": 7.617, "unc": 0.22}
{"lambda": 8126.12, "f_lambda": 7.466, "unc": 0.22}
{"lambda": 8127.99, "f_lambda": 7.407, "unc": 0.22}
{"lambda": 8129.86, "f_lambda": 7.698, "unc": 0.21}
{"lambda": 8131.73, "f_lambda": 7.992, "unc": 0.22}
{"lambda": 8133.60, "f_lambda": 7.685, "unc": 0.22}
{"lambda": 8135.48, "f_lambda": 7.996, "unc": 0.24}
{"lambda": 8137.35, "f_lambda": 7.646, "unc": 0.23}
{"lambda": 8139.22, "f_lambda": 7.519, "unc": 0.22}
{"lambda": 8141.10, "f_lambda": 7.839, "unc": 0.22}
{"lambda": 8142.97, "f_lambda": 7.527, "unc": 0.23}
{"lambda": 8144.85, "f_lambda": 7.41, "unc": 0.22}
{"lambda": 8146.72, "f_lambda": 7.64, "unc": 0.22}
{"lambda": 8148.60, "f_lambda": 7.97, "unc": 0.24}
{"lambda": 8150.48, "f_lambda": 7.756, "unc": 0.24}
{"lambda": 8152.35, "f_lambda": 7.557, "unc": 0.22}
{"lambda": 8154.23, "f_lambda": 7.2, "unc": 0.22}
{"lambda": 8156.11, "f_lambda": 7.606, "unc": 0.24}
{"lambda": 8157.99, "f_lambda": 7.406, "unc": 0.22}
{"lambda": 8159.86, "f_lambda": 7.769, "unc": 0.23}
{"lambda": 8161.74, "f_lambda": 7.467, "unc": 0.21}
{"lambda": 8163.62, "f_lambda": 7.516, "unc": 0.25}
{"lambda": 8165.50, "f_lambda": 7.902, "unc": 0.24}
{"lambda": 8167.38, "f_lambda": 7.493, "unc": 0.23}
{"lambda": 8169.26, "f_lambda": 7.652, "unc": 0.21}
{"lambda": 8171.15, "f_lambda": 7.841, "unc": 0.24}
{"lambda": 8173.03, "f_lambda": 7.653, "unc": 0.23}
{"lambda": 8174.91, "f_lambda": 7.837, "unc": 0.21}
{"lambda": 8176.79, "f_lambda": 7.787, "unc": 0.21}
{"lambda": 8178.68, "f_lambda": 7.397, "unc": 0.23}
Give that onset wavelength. 8111.16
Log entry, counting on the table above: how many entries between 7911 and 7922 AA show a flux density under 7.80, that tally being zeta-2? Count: 3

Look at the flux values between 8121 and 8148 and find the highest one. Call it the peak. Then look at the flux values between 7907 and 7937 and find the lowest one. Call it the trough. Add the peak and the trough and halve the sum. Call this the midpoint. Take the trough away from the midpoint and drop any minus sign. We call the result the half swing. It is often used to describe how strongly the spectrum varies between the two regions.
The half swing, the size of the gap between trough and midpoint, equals 0.25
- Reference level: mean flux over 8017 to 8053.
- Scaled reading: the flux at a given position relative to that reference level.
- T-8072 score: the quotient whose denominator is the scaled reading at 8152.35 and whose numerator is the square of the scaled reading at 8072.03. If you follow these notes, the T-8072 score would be 0.96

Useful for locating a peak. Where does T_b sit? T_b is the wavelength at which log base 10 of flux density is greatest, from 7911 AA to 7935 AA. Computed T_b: 7922.88 AA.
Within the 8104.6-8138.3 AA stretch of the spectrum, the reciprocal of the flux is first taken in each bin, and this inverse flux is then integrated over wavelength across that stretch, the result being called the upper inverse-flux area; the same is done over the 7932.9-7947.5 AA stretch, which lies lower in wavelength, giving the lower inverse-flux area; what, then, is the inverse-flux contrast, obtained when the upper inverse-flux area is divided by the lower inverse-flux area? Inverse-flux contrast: 2.3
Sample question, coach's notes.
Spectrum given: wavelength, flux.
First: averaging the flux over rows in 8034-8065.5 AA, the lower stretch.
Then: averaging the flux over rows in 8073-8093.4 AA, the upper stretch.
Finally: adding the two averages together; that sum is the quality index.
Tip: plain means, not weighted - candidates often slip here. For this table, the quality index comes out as 15.4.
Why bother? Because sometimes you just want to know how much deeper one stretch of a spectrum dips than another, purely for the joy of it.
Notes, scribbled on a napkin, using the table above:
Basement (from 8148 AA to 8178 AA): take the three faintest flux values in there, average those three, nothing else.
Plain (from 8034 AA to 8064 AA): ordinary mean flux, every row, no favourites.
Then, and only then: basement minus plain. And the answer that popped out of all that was -0.34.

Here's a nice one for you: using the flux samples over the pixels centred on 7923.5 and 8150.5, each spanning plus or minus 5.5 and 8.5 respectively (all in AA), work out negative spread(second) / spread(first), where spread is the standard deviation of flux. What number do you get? -0.7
